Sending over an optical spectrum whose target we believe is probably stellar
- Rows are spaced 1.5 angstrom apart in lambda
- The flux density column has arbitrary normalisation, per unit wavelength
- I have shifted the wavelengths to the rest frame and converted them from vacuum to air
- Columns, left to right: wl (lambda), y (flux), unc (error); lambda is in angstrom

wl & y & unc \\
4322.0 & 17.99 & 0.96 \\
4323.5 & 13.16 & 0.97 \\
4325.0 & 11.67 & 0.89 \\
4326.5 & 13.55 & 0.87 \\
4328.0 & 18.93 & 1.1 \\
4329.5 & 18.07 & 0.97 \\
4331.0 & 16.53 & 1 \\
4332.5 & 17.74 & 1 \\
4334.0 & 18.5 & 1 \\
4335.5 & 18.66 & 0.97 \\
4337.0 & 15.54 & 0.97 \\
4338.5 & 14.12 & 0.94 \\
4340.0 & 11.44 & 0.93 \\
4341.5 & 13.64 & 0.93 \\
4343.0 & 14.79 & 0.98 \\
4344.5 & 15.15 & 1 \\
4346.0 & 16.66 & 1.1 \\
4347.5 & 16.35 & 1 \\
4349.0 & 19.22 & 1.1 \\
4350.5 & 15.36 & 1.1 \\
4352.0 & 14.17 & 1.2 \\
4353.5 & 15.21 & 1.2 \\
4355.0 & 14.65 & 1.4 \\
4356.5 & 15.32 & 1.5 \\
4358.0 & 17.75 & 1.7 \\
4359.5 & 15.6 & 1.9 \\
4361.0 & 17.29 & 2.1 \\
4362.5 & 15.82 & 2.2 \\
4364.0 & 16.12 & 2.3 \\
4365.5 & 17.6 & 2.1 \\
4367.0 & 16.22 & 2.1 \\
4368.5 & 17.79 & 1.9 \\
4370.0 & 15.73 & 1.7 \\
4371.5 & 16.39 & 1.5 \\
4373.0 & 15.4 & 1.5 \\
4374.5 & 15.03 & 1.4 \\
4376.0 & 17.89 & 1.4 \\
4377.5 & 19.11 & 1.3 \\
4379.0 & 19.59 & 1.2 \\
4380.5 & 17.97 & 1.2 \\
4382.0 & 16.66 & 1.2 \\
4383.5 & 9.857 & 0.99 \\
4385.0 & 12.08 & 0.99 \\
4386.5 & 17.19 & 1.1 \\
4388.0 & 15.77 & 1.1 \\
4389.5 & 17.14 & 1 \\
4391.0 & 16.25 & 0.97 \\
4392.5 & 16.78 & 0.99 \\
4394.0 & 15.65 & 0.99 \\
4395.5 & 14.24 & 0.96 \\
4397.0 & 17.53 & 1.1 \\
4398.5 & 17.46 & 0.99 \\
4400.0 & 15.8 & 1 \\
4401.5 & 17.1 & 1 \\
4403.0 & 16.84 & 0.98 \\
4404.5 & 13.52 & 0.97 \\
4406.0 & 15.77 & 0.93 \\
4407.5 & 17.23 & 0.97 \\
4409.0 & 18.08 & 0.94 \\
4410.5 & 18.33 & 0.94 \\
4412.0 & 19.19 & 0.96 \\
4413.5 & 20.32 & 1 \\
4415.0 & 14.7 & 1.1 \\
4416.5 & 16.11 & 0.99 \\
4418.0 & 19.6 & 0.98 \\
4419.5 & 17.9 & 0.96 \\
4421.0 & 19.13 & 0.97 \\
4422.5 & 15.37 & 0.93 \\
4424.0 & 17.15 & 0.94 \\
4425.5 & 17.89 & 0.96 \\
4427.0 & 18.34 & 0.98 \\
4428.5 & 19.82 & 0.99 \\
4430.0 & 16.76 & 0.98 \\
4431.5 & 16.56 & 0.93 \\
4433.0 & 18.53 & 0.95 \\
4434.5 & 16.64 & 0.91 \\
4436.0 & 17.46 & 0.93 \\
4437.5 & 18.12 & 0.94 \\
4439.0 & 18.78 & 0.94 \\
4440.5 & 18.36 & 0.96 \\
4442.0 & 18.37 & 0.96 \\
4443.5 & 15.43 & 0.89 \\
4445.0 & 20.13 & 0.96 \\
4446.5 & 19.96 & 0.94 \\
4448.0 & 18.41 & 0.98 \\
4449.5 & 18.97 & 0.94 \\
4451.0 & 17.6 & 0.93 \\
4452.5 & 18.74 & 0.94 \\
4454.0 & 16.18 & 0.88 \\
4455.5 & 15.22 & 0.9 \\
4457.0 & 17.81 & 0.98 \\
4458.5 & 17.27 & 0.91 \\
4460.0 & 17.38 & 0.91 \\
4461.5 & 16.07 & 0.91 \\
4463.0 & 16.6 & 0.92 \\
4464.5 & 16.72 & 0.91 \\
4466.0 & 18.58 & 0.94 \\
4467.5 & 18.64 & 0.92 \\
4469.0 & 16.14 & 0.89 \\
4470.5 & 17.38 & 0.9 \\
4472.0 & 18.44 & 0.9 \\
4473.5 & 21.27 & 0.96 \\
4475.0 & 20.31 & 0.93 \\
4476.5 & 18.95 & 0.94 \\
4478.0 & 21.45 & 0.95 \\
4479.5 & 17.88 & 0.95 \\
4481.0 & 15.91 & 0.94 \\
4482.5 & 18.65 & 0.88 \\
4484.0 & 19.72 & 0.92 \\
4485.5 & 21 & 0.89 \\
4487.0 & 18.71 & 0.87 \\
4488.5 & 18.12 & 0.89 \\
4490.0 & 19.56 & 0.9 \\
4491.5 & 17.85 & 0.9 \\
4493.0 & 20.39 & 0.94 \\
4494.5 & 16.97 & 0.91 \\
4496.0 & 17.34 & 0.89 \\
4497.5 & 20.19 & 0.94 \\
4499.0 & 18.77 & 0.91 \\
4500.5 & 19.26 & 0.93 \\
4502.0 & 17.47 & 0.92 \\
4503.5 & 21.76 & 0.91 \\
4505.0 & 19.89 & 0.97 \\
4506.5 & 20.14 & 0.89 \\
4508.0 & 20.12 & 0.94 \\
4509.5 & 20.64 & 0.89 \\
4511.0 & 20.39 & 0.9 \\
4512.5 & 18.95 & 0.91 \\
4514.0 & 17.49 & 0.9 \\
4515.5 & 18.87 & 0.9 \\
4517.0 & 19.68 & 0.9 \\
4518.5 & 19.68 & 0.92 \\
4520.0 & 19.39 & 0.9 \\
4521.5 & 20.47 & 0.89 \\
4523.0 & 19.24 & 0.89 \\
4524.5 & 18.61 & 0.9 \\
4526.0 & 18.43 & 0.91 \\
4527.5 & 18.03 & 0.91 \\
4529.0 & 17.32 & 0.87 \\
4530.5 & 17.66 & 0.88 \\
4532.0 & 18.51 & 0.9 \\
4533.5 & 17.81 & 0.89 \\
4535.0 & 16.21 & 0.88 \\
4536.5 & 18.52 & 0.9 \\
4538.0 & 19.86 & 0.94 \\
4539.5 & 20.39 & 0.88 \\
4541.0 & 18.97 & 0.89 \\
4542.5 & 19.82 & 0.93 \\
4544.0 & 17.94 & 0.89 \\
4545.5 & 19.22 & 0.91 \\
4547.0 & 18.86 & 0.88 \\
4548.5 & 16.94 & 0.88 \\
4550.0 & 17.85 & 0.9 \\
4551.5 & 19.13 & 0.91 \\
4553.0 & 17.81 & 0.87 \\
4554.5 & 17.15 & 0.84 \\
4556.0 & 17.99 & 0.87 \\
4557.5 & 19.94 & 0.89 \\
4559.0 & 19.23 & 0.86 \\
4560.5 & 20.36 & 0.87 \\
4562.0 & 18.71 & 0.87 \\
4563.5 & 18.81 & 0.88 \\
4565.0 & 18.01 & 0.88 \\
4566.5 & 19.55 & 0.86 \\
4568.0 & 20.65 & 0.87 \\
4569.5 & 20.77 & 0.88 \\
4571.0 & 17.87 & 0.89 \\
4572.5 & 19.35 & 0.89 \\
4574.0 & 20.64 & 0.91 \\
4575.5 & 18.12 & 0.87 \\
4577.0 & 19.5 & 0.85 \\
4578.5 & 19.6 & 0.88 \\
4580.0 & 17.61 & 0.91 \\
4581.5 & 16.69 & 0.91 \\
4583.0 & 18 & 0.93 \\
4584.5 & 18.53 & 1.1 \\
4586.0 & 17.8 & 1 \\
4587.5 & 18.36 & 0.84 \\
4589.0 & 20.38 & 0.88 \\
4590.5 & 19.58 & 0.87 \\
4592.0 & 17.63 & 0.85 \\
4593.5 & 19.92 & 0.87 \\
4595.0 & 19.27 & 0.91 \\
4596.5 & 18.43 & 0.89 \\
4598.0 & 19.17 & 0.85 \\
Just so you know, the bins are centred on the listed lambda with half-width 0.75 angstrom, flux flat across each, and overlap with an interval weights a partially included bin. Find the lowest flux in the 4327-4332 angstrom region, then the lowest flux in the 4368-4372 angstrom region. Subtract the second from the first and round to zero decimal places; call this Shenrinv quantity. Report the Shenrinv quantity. 1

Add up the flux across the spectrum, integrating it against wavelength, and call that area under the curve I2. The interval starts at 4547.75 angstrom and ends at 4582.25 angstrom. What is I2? 648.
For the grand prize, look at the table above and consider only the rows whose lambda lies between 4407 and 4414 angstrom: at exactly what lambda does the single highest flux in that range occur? 4413.5 angstrom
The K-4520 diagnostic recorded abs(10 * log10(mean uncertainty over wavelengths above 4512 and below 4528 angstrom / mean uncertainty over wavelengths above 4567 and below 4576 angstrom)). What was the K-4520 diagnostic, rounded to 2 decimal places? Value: 0.09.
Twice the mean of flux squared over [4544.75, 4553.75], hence 671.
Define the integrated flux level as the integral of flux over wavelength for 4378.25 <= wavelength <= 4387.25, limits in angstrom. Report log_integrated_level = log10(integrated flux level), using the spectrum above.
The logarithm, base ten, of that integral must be 2.146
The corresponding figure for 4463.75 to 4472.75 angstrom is 2.201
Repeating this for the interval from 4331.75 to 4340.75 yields 2.158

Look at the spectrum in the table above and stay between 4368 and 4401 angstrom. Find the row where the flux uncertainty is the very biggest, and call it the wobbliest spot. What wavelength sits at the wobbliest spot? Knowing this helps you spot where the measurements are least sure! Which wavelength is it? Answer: 4368.5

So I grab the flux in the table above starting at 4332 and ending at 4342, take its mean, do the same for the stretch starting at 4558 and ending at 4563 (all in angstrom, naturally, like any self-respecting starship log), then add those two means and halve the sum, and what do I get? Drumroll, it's 17.5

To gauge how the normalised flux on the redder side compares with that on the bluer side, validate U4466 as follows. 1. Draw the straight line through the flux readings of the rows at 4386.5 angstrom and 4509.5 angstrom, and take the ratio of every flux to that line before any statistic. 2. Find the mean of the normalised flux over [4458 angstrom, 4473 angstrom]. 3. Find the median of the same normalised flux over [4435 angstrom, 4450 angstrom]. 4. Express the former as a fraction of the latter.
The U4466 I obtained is 0.91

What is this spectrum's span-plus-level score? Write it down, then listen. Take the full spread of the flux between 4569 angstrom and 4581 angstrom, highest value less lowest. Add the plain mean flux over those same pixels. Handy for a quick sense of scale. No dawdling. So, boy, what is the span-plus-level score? 22.3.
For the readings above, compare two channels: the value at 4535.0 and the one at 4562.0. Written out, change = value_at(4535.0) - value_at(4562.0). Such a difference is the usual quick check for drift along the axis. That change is -2.5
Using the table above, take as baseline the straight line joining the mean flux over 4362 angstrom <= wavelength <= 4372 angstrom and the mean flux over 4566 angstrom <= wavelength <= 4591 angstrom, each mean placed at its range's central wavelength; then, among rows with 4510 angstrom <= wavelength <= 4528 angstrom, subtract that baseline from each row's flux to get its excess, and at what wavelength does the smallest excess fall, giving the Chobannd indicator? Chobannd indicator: 4514.0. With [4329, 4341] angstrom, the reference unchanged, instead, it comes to 4340.0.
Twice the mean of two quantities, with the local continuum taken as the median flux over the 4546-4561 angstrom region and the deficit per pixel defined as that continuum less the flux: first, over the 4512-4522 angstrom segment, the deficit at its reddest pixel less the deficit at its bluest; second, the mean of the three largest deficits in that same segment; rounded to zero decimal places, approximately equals -2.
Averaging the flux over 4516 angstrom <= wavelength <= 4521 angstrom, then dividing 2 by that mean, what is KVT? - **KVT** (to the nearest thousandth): 0.102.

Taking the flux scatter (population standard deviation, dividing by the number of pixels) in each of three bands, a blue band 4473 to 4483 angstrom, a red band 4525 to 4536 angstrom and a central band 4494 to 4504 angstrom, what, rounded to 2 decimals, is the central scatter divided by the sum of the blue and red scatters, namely 0.63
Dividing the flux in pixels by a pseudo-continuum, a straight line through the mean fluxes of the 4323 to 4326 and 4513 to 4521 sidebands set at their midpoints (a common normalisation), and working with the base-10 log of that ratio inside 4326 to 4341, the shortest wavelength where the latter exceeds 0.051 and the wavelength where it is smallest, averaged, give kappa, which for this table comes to 4334.0 angstrom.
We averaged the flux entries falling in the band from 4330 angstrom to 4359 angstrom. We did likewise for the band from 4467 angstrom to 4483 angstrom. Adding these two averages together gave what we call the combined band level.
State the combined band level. 34.5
